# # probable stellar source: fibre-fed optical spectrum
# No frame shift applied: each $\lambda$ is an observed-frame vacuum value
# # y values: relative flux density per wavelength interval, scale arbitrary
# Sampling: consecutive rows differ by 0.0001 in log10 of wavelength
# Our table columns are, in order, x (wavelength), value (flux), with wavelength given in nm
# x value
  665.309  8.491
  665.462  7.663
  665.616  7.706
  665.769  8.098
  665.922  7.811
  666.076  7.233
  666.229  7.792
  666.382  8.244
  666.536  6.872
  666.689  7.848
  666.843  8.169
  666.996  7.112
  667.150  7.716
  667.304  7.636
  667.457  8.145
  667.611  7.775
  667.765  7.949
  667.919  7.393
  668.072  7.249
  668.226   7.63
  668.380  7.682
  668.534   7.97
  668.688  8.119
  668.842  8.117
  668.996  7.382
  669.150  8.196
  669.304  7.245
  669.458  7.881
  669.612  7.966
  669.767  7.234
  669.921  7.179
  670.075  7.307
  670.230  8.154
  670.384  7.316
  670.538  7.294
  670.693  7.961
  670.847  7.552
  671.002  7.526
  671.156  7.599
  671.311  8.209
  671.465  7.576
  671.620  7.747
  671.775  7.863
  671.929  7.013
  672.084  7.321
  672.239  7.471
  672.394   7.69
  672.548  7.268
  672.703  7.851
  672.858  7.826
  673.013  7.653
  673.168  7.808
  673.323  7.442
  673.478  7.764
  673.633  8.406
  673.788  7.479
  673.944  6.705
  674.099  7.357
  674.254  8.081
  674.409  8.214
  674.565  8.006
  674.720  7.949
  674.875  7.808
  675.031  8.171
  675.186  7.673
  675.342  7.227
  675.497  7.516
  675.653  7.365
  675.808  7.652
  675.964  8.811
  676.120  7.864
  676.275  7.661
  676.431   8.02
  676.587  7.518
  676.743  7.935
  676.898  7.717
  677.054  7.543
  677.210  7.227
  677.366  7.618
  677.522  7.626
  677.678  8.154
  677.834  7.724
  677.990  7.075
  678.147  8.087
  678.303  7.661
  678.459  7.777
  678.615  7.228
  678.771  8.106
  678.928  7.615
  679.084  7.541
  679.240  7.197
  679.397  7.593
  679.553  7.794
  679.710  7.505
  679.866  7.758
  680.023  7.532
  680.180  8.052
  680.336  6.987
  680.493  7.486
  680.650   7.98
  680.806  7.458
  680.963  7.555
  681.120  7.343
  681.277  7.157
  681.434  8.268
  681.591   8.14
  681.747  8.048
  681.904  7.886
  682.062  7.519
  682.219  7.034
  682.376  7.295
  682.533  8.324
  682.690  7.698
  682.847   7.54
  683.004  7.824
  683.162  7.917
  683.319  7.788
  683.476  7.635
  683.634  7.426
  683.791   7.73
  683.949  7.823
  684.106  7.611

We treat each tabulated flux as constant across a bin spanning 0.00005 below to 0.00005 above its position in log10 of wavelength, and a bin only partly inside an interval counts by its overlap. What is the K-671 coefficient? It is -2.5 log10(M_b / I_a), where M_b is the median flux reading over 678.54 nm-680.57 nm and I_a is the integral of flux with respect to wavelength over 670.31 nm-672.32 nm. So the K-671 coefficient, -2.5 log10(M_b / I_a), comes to 0.76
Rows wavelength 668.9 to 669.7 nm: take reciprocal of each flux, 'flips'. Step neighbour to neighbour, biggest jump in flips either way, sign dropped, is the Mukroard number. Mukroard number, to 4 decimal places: 0.0160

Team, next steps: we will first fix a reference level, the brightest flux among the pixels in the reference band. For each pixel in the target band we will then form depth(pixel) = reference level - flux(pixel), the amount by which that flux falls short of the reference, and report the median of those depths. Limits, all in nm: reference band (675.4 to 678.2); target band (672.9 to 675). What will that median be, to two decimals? 1.00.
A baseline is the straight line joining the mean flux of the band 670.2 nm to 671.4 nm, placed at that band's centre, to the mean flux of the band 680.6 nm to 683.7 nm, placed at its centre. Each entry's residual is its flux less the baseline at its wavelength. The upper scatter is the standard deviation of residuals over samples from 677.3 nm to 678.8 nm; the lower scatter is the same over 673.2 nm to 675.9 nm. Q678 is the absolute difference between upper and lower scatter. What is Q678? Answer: 0.07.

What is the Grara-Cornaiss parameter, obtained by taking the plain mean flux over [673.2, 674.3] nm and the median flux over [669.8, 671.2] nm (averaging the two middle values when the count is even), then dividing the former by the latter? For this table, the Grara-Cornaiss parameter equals 1.01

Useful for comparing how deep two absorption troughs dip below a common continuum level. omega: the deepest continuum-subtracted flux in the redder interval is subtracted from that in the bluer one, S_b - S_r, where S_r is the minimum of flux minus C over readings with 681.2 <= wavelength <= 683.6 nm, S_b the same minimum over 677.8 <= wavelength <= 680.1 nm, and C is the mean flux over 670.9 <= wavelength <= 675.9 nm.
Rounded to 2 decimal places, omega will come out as 0.04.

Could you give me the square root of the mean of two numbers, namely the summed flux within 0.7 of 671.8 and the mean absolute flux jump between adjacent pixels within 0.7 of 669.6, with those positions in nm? 5.87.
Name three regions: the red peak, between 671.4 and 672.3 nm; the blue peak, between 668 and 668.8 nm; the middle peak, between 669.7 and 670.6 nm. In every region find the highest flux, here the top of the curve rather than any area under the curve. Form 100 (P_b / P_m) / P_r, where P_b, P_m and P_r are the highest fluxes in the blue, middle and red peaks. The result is 12.66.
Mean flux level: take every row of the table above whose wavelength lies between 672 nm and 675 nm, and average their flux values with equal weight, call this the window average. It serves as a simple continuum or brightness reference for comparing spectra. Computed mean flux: 7.69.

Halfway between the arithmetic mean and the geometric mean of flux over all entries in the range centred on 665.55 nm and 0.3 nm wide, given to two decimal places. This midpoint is 7.68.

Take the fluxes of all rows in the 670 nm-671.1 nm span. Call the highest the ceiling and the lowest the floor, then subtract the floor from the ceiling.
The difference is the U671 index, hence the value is 0.86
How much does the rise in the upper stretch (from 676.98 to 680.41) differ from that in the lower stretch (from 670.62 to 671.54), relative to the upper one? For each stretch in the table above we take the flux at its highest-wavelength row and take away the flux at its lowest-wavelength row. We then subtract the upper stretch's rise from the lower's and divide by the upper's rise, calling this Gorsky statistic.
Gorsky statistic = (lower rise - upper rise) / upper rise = -0.31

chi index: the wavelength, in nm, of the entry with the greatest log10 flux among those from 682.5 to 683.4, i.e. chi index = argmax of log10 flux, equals 682.533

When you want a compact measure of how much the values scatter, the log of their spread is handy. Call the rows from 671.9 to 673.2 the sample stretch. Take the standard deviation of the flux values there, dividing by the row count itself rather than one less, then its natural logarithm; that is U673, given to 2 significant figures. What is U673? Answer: -1.3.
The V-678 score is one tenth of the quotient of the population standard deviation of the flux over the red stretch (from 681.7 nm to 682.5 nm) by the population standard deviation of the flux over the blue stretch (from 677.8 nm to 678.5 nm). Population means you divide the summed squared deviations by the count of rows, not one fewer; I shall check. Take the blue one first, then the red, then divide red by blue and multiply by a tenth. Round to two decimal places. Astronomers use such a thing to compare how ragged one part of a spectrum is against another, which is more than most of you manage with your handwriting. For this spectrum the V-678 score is 0.11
